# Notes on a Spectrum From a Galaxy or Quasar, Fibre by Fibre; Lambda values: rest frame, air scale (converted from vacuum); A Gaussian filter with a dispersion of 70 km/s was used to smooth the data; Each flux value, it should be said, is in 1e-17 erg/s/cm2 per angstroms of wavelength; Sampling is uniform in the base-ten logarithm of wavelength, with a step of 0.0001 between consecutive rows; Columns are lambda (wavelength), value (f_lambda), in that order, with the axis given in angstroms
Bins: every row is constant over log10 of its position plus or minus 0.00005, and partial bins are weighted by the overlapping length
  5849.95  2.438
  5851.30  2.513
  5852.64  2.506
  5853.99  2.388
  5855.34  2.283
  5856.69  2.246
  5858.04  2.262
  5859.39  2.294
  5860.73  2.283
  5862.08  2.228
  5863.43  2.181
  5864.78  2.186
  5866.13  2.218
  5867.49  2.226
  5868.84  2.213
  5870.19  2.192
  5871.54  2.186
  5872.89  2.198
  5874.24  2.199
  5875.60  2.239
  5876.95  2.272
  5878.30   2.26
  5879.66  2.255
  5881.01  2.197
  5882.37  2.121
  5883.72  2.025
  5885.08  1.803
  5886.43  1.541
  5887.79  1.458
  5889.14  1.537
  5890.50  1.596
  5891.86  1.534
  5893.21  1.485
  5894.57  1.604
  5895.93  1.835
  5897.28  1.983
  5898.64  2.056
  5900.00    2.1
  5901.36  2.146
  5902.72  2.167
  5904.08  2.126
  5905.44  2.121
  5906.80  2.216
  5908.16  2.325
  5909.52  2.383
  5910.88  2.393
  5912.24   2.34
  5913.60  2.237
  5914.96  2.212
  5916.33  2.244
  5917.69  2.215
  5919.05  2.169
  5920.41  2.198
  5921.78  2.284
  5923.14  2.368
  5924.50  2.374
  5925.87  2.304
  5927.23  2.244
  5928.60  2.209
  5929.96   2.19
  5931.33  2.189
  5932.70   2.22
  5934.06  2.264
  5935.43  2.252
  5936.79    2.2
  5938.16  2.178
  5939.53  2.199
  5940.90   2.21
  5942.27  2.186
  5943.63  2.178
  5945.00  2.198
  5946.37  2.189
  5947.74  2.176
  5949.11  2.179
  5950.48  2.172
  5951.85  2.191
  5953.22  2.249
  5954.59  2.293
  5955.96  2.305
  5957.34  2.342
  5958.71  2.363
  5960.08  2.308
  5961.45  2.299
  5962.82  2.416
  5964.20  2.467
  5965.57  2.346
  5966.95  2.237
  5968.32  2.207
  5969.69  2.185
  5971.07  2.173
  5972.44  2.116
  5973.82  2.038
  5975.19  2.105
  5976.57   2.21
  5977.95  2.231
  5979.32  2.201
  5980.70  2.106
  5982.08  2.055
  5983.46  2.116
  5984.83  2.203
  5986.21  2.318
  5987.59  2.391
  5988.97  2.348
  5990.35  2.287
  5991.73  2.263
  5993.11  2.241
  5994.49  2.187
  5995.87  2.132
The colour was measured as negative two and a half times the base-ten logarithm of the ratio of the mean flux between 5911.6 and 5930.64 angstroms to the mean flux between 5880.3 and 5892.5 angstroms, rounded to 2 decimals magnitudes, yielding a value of -0.27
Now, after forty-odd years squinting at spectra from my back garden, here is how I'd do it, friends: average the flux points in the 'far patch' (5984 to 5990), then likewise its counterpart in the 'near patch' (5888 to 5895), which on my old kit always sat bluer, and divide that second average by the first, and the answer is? 0.67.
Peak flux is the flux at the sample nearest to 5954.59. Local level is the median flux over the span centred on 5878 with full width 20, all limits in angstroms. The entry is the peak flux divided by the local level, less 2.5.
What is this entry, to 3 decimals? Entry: -1.456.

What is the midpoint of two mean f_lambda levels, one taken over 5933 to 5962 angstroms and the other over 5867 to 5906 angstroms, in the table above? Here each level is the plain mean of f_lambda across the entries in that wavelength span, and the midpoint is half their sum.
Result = 2.11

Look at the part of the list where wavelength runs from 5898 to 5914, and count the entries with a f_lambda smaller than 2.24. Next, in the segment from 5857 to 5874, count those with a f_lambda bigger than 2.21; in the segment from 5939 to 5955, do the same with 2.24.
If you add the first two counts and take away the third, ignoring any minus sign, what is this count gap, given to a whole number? 13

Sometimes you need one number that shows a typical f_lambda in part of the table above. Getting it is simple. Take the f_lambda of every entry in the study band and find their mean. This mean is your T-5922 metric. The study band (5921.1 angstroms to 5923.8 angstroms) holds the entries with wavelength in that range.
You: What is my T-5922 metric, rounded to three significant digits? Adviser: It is 2.33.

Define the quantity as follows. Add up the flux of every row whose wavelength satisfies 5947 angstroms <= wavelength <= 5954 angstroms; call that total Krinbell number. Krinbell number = 11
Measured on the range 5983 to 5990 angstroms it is 11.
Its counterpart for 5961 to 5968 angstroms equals 12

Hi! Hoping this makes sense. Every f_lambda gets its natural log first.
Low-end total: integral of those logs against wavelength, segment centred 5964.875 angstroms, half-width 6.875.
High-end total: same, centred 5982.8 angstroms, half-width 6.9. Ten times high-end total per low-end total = 9.6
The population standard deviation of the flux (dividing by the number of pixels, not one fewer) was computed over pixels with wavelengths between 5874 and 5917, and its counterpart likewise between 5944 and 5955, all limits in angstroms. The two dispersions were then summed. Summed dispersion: 0.33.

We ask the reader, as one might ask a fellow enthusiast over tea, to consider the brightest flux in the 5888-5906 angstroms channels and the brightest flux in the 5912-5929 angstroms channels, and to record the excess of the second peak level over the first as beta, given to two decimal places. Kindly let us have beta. 0.21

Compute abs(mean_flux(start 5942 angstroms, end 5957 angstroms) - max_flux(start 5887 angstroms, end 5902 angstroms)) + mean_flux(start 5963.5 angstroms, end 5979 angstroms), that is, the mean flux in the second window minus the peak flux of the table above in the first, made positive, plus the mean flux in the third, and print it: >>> 2.28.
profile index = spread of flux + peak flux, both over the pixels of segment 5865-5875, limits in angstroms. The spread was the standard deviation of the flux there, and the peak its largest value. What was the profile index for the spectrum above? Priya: 2.24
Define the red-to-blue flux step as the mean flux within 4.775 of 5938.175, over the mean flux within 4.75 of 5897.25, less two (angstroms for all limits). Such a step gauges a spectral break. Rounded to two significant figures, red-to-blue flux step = -0.83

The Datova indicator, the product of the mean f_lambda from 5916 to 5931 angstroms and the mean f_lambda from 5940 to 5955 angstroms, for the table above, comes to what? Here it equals 4.96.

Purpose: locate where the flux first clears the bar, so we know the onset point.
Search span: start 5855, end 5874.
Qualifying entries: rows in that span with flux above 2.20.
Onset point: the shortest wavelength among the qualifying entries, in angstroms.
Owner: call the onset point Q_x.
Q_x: 5855.34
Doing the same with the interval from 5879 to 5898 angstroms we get 5879.66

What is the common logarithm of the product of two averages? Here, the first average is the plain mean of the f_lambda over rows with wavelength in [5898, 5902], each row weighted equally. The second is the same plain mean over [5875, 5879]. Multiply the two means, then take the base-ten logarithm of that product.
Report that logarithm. 0.676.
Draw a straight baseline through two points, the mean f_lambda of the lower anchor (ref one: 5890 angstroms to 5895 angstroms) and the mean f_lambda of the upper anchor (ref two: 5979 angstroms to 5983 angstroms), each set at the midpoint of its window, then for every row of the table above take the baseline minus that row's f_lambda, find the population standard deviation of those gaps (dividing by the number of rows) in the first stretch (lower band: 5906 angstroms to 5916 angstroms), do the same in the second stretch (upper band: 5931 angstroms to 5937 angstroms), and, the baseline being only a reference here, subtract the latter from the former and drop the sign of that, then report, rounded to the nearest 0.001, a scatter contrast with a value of 0.050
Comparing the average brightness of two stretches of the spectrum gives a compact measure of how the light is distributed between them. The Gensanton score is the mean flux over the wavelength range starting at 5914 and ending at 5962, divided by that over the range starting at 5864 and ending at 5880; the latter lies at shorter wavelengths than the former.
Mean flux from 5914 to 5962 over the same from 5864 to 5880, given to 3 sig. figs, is 1.01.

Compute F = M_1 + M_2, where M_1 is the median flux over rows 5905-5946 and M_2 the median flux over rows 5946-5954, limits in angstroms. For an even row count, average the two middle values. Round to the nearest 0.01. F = 4.40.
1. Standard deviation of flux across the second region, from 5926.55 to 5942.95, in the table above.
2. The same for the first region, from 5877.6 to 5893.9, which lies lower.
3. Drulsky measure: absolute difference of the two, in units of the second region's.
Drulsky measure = 10.8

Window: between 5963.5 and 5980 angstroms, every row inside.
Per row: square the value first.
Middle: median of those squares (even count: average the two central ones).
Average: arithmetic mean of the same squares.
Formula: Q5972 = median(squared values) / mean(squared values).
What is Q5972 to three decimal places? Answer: 0.993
